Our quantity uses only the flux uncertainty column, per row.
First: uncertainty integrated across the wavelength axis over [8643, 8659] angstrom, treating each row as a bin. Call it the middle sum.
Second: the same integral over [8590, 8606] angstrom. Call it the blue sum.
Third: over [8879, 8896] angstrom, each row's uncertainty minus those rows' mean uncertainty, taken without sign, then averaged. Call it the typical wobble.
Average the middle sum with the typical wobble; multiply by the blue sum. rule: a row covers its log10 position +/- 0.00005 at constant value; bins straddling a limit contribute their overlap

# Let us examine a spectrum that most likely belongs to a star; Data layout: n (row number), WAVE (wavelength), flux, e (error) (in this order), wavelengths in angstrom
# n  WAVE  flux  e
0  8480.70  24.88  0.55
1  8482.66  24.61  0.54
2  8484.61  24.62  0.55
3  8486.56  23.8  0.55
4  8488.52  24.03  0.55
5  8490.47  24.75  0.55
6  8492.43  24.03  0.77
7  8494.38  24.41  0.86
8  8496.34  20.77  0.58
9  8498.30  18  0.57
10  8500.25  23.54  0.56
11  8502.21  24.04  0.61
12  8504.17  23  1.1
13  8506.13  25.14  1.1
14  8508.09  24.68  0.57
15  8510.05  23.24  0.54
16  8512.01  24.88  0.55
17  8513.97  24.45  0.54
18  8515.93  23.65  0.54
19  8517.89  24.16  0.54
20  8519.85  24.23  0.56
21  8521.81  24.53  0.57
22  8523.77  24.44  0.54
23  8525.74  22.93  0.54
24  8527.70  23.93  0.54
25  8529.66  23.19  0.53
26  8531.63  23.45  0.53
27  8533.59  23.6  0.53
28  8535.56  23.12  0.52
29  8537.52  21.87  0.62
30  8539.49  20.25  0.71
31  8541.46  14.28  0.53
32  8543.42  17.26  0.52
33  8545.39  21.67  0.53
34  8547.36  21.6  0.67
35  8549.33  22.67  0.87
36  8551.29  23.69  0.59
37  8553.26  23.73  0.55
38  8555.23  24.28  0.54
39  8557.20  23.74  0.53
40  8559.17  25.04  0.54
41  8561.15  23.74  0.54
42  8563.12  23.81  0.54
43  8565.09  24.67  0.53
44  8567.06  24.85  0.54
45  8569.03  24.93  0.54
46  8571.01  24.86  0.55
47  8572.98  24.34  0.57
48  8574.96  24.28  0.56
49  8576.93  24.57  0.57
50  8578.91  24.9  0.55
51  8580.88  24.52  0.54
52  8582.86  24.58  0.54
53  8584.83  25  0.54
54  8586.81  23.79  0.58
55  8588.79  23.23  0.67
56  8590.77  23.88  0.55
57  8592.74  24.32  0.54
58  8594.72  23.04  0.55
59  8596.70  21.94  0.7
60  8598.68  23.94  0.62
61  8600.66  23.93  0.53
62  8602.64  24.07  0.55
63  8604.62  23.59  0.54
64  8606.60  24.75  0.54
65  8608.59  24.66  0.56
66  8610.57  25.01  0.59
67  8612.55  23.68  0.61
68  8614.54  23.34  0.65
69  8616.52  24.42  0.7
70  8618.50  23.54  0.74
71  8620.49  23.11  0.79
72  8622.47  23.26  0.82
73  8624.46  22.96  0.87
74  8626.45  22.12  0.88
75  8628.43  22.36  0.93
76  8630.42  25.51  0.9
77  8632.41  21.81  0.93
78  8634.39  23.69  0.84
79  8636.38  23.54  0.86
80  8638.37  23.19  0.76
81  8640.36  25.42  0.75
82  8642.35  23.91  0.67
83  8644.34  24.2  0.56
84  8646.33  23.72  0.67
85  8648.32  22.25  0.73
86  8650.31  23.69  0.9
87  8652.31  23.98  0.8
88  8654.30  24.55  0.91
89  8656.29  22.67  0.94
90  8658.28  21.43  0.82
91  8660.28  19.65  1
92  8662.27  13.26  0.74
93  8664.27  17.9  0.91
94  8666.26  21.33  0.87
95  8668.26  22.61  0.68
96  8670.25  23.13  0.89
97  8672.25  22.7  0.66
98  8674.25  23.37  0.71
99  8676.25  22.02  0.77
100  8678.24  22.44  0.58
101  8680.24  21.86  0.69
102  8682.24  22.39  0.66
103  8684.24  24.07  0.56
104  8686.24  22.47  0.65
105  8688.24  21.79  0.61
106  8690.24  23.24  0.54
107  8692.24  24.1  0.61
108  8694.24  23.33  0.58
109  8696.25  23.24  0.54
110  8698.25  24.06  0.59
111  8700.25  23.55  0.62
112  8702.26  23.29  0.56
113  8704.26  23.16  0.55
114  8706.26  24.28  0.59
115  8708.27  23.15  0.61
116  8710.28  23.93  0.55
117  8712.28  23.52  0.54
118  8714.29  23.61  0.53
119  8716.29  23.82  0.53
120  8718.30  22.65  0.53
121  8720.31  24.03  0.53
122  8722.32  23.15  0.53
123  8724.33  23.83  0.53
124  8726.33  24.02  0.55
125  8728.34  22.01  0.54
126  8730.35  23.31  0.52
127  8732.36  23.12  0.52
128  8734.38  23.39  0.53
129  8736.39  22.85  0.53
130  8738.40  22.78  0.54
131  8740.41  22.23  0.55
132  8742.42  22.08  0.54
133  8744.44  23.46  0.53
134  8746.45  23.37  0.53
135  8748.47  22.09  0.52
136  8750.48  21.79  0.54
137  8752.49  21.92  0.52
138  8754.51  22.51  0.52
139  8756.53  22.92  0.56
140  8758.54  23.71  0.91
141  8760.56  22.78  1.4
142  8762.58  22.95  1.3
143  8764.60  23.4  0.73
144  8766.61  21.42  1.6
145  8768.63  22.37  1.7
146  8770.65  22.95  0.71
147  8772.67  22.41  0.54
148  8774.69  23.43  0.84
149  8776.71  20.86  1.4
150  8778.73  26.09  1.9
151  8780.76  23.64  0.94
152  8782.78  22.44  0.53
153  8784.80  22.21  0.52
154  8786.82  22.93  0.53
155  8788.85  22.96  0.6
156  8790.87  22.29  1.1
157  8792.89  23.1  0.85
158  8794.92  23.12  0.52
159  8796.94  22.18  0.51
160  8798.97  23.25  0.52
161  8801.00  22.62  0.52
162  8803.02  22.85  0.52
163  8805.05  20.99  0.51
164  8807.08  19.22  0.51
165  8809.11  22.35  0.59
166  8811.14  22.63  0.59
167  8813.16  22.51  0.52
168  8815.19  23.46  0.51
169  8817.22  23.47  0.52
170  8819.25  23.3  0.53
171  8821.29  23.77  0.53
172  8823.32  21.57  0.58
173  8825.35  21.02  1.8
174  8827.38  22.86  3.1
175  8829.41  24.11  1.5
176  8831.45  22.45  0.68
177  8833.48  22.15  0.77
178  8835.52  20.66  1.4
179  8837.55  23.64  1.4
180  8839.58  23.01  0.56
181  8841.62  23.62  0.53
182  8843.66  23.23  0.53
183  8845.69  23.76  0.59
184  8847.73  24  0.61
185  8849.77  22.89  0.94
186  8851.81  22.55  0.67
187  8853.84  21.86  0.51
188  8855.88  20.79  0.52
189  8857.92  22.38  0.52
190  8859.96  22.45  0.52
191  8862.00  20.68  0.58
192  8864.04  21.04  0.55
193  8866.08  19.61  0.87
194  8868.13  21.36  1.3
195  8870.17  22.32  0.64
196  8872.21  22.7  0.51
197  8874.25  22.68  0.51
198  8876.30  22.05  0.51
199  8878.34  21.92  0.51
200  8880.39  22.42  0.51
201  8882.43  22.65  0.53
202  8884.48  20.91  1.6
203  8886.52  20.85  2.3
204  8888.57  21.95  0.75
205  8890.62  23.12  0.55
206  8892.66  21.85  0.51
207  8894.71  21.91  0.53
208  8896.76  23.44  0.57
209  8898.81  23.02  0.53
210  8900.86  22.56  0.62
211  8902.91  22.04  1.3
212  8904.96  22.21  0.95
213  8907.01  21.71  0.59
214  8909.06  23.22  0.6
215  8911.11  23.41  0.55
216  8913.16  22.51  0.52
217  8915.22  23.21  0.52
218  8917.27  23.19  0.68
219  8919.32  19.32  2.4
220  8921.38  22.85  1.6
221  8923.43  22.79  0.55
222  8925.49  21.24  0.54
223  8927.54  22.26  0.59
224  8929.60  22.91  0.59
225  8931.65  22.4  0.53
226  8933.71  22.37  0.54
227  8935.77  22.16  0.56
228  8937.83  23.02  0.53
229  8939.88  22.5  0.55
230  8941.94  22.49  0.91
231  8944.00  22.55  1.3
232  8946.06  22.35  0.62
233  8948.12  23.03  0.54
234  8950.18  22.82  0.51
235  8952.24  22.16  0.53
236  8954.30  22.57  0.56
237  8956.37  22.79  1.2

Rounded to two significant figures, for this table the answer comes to 60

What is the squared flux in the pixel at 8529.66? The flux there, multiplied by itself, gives 538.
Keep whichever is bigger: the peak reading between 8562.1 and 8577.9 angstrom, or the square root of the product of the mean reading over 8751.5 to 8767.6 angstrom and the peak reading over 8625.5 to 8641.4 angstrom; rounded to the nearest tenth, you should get 24.9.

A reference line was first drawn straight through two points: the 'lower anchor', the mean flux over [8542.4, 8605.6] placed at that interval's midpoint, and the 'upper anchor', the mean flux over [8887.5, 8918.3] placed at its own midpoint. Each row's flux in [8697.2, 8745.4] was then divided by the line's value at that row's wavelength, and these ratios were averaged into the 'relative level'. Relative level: 1.00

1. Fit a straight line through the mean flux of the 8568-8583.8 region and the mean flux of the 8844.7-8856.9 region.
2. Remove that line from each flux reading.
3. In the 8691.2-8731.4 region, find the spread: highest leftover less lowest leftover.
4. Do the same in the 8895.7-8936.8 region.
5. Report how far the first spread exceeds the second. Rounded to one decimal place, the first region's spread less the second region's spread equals -1.9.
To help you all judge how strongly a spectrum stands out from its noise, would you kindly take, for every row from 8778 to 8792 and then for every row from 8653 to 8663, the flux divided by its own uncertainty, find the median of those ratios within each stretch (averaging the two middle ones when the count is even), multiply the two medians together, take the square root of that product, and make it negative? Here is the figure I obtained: -30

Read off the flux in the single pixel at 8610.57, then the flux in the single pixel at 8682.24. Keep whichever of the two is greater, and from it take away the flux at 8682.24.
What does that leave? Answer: 2.62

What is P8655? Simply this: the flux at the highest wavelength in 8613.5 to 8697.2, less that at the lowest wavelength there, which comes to -0.1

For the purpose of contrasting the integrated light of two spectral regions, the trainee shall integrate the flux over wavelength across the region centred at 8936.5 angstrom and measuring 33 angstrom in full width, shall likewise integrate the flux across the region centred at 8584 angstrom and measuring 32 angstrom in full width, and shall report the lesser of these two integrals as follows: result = 741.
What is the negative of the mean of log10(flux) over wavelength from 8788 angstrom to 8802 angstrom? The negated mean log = -1.36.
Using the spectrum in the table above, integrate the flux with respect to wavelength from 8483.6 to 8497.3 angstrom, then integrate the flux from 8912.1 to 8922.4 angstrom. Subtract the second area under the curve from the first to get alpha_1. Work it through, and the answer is 97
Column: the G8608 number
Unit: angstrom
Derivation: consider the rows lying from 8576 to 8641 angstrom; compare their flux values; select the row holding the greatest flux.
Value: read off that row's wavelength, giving 8630.42 angstrom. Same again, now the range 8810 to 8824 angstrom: 8821.29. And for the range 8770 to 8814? 8778.73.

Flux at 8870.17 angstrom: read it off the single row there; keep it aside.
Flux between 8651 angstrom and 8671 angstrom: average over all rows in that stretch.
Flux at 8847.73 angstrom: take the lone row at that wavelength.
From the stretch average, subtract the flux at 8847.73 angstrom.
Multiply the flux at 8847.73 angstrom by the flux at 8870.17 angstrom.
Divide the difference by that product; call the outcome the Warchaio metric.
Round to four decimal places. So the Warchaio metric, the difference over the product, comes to -0.0055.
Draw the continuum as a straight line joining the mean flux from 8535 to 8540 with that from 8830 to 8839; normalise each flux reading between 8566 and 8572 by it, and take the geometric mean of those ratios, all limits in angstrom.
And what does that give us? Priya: 1.14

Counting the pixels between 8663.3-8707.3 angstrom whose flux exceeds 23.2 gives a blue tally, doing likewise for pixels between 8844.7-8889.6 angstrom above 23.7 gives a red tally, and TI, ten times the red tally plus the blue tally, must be 30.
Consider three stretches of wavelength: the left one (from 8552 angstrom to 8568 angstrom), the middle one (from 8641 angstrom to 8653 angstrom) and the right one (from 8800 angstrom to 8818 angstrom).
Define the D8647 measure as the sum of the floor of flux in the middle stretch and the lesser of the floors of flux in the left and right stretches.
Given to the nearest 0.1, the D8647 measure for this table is 41.5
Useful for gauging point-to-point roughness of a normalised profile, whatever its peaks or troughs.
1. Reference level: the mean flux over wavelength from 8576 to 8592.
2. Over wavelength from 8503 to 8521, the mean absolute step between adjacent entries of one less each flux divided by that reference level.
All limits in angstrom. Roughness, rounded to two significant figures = 0.039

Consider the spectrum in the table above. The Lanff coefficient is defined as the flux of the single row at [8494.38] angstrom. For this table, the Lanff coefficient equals 24.41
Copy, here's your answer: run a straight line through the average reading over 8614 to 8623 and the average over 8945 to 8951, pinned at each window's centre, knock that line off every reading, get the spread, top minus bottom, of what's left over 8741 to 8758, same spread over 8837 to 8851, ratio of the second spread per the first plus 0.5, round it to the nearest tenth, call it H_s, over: 1.2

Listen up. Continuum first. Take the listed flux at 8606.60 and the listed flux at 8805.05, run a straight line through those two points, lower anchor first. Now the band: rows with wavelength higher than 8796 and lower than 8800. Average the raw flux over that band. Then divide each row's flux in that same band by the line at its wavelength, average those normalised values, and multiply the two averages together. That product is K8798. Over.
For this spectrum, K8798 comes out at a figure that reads 24.4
